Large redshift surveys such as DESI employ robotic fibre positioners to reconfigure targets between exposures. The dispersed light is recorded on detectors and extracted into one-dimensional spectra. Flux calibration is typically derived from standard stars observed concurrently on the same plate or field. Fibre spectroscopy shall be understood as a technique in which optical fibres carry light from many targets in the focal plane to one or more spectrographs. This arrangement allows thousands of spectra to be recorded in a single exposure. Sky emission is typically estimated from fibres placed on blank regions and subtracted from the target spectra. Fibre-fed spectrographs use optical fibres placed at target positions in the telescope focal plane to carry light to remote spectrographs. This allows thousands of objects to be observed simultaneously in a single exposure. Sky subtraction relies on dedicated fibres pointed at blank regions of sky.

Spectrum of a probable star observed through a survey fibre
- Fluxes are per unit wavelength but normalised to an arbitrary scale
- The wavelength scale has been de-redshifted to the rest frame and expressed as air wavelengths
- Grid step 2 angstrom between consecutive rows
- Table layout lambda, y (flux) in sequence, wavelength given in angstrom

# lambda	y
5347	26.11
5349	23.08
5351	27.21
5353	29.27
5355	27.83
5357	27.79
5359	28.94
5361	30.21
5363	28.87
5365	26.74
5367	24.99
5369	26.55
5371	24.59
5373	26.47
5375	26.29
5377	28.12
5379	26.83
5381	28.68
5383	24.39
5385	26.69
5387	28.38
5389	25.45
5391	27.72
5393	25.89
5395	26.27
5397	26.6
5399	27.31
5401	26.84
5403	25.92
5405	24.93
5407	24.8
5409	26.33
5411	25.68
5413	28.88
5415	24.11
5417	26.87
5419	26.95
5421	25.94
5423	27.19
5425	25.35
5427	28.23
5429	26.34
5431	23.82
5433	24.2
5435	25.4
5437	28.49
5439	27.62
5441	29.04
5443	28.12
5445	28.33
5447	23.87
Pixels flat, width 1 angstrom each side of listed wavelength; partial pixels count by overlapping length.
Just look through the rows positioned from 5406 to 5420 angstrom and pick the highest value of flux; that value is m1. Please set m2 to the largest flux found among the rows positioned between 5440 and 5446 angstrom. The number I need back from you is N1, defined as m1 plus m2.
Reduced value 57.9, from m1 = 28.88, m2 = 29.04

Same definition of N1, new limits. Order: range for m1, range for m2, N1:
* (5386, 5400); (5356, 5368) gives 58.6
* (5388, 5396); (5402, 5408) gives 53.6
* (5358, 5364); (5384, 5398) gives 58.6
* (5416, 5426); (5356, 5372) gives 57.4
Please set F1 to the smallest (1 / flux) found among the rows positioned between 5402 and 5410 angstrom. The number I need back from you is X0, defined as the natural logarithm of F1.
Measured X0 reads -3.27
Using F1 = 0.0380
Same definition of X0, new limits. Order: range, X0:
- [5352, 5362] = -3.41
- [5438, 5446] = -3.37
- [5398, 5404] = -3.31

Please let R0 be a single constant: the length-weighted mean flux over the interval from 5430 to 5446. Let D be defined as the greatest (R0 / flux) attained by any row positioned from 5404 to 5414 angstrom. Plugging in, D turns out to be 1.08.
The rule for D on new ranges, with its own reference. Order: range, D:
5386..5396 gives 1.06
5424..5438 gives 1.13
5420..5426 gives 1.06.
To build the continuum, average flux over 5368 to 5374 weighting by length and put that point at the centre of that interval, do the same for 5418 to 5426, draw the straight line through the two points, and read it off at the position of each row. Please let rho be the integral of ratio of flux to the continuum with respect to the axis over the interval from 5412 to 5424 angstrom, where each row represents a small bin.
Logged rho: 12.15 angstrom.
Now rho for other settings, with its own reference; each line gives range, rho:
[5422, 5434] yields 11.75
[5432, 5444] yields 12.29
